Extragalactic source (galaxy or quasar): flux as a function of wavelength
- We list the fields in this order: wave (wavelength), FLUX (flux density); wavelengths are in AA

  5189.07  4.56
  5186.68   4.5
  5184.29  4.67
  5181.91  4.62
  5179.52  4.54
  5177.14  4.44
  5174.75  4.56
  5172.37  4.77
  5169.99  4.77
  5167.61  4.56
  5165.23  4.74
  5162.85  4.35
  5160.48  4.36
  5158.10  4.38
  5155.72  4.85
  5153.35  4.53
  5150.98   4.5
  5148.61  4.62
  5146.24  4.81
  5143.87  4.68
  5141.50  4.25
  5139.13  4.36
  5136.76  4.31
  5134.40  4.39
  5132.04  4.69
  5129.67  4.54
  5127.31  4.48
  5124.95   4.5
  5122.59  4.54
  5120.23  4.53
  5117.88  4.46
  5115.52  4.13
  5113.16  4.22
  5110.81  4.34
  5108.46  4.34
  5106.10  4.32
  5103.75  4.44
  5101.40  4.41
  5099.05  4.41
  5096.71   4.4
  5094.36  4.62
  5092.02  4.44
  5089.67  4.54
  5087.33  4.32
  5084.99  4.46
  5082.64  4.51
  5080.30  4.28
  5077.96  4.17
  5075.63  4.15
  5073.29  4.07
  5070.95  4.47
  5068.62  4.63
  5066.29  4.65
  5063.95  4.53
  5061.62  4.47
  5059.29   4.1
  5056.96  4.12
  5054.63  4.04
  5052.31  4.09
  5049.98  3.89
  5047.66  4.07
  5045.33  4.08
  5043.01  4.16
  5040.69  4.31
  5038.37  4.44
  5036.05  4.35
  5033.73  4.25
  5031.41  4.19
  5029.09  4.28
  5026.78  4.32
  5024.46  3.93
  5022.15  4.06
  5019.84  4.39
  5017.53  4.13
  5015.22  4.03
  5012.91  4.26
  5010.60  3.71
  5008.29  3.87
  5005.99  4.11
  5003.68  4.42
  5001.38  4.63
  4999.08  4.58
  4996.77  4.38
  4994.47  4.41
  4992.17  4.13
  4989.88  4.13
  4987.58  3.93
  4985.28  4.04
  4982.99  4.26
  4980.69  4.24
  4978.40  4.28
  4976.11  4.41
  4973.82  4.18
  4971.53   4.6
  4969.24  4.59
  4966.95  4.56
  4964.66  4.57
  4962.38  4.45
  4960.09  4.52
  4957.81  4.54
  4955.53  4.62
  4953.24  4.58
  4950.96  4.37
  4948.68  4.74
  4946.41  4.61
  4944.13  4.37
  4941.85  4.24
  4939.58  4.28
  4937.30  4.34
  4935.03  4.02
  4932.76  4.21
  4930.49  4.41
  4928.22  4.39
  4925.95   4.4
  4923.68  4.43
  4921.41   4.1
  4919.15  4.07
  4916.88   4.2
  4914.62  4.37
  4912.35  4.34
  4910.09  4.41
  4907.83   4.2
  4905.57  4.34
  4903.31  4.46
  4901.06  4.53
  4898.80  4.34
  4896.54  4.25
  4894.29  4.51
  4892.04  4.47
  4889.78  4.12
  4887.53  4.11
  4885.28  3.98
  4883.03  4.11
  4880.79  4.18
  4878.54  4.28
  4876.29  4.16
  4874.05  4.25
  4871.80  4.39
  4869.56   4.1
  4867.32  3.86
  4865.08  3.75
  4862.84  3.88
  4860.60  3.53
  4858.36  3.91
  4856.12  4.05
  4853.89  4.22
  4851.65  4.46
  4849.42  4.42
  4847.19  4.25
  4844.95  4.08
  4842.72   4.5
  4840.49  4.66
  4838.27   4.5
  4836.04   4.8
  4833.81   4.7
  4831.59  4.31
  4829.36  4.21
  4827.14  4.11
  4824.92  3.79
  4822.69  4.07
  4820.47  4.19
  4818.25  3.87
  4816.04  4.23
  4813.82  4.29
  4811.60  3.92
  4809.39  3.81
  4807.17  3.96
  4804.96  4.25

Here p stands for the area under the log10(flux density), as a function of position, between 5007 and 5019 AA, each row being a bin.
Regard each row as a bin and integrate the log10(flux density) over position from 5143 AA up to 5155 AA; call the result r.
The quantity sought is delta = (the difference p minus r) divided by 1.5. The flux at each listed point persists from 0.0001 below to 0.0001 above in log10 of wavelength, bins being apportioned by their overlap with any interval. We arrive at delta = -0.5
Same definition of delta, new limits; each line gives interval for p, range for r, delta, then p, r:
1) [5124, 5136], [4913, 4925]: 0.2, 7.85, 7.52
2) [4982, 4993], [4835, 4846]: -0.3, 6.74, 7.19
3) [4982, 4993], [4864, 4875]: 0.0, 6.74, 6.70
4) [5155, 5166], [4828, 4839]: 0.0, 7.19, 7.17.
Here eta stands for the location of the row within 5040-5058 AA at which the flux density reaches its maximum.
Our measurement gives 5040.69 AA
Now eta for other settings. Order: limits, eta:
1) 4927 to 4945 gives 4930.49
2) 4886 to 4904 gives 4901.06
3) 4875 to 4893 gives 4892.04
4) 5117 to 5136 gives 5132.04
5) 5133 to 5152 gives 5146.24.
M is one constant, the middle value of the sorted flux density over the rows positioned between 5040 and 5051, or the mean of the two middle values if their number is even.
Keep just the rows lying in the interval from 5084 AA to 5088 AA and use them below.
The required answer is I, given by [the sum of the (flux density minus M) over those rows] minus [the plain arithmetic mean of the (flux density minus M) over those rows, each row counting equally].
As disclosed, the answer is 0.3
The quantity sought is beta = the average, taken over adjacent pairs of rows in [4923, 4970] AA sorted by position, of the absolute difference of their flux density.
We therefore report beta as 0.116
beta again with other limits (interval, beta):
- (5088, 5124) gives 0.093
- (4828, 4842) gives 0.210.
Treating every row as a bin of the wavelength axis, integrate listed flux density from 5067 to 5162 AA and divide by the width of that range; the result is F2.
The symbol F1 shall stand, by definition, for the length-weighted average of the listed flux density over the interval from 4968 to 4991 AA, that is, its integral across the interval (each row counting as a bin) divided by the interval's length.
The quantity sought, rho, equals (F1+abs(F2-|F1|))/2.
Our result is 2.22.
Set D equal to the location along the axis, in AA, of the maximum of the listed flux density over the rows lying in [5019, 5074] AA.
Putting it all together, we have 5066.29 AA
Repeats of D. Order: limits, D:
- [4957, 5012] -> 5001.38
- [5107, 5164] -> 5155.72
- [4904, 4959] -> 4948.68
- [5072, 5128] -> 5094.36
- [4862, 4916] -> 4901.06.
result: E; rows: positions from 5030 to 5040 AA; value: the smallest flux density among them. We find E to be 4.19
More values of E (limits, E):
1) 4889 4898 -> 4.12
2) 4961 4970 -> 4.45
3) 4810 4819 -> 3.87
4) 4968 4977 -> 4.18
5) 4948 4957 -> 4.37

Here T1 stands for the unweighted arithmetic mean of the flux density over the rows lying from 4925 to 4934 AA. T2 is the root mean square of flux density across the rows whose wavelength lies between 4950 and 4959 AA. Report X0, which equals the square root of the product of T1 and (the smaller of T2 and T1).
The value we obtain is 4.35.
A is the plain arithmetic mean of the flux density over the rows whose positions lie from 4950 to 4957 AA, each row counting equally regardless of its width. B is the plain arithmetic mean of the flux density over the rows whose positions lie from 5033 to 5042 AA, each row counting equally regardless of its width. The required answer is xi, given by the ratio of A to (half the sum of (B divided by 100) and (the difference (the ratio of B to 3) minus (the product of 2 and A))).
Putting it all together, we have -1.20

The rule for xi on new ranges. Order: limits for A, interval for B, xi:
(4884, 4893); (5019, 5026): -1.20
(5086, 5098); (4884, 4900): -1.20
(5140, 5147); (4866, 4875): -1.18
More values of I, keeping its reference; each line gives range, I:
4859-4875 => -0.7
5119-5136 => 2.7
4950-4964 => 2.2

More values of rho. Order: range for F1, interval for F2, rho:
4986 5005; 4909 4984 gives 2.19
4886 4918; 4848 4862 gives 2.28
